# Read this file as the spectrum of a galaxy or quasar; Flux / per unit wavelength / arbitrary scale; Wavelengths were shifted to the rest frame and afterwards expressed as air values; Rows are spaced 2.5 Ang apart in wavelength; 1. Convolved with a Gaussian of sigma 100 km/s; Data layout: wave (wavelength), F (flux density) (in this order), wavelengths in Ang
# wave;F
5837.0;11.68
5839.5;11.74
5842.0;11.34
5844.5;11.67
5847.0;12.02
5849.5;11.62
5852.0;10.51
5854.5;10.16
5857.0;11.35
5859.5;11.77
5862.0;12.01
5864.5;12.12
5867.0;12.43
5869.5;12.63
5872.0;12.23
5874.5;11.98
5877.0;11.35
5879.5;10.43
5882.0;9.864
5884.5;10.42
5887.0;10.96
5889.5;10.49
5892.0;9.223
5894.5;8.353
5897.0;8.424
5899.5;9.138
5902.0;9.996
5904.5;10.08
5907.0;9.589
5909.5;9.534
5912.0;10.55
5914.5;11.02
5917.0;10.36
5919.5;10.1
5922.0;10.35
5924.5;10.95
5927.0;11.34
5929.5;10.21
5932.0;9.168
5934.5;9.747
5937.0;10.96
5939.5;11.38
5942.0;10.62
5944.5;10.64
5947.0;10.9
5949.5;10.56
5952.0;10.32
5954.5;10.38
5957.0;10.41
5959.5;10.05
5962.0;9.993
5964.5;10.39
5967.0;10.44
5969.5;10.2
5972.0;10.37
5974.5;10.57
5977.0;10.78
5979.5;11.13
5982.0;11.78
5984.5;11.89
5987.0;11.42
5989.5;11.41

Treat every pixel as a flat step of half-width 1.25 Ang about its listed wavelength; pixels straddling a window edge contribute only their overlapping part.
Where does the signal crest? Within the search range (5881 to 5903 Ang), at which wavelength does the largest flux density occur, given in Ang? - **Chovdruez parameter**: 5887.0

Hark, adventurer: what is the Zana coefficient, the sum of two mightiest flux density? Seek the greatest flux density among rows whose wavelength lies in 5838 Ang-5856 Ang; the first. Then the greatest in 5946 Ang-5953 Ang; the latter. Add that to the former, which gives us 22.92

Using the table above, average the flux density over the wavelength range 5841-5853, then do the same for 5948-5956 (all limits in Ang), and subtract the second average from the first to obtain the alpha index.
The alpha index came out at 1.0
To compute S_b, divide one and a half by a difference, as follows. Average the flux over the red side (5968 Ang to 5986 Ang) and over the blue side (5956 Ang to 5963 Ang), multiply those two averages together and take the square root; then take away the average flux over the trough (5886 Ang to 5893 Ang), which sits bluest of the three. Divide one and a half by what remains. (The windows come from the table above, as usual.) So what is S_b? 5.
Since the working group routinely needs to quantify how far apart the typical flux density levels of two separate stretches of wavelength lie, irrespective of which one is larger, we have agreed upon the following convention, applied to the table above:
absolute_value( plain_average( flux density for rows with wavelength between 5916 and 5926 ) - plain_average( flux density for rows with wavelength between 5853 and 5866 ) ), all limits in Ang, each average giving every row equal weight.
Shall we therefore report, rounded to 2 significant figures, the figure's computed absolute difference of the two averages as 1.0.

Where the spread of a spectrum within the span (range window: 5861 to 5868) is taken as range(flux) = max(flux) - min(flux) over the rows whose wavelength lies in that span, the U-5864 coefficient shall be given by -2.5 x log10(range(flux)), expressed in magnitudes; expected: 0.94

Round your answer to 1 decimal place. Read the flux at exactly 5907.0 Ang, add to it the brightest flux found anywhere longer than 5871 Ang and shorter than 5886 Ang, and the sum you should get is 21.8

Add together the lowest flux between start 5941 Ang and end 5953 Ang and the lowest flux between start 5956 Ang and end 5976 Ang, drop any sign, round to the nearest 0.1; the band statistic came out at 20.3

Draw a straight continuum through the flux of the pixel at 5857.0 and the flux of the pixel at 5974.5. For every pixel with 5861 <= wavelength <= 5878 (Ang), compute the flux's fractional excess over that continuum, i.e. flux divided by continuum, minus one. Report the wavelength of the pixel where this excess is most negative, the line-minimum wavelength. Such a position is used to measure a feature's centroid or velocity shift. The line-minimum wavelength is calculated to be 5877.0 Ang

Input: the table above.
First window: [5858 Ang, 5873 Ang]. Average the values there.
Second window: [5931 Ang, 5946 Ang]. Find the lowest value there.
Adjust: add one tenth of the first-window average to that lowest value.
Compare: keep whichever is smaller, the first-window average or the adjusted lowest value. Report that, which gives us 10.4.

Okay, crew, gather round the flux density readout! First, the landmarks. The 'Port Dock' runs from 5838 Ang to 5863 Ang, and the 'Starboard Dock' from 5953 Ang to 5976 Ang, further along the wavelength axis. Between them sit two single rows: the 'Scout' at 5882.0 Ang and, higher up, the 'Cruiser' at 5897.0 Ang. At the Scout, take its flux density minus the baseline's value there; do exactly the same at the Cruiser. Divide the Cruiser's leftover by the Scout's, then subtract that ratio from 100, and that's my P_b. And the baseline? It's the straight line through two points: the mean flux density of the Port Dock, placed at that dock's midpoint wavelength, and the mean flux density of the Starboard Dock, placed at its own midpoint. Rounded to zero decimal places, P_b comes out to 98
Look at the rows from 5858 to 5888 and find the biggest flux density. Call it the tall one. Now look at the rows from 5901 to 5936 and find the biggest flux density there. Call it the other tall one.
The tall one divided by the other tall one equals 1.11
